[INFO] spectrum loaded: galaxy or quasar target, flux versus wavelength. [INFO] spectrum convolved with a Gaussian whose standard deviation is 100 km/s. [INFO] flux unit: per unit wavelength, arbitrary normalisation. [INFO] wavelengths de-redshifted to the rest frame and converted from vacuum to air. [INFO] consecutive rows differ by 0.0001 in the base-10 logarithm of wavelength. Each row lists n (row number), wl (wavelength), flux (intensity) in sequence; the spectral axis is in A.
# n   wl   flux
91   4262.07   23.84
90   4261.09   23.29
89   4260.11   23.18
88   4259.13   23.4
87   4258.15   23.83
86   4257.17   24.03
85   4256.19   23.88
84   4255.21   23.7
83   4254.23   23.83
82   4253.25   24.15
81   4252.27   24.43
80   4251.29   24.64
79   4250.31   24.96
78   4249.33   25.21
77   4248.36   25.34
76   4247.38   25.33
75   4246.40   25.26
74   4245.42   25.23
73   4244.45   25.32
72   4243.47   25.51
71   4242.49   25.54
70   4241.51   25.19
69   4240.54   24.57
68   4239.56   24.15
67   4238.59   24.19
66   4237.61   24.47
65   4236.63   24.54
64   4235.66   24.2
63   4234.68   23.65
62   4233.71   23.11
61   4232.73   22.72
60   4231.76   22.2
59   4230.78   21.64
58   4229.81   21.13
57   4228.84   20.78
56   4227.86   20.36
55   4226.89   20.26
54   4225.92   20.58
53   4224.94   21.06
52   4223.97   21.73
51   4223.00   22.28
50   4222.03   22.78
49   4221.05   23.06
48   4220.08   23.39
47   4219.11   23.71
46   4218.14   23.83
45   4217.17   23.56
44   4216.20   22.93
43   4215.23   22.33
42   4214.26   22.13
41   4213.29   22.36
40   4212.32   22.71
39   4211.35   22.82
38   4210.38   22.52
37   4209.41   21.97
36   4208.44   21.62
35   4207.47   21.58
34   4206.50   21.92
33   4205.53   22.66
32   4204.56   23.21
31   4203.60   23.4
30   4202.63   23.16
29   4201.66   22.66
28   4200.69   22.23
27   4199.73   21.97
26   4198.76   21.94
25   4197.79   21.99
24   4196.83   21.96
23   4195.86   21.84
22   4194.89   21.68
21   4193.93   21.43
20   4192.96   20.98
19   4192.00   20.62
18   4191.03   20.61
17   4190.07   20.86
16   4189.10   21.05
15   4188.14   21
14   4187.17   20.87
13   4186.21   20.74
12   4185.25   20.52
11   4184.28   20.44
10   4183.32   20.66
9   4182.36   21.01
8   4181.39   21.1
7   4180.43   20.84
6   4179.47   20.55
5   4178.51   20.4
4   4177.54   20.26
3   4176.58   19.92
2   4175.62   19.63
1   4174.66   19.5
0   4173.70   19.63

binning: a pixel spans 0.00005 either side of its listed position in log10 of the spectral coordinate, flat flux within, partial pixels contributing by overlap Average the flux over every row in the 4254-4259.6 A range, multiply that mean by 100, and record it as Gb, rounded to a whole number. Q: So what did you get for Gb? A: 2378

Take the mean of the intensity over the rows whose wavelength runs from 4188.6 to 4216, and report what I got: 22.0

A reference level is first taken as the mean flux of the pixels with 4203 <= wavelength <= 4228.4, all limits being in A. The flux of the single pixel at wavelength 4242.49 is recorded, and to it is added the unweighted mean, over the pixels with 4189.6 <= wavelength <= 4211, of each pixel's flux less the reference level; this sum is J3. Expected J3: 25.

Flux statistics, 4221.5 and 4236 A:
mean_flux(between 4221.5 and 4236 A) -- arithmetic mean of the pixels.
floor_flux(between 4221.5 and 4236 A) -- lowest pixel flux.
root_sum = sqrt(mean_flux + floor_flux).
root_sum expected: 6.5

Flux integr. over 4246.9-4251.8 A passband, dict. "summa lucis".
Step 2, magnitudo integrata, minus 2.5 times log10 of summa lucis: -5.22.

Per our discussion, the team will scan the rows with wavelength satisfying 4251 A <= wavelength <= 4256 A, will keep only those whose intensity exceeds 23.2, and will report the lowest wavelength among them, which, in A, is 4251.29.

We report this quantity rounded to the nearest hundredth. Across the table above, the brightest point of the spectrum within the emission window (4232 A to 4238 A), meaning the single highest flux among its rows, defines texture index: 24.54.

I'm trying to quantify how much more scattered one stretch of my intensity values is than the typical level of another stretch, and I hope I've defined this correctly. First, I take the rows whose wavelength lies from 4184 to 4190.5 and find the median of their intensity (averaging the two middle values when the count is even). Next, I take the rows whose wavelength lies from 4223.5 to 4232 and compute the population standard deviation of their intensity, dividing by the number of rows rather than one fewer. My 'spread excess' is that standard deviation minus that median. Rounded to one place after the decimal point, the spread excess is -20.2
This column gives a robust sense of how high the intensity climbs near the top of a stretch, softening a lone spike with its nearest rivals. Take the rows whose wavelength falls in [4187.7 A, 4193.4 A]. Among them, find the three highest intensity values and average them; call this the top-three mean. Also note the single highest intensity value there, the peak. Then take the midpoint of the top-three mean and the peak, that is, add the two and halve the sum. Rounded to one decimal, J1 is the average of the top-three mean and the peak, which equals 21.0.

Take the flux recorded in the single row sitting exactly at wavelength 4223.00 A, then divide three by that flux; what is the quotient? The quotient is 0.135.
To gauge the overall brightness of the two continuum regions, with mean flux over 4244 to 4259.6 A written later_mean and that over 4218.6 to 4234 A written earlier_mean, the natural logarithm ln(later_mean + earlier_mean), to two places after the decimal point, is 3.84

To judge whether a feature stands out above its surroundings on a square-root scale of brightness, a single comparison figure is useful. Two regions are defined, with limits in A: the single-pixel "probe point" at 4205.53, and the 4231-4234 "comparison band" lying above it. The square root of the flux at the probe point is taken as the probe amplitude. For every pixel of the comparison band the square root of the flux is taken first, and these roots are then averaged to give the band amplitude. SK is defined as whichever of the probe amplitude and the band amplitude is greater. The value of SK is 4.76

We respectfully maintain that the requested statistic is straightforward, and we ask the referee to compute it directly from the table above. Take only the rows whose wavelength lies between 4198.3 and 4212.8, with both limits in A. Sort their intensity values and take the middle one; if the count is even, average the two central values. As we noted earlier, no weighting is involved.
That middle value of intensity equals 23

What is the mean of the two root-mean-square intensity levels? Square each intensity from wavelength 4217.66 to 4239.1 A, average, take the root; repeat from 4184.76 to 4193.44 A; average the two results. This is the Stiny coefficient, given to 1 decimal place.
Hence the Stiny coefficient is 21.7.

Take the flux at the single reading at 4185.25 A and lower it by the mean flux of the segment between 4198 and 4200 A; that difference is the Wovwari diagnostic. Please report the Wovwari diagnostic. -1.4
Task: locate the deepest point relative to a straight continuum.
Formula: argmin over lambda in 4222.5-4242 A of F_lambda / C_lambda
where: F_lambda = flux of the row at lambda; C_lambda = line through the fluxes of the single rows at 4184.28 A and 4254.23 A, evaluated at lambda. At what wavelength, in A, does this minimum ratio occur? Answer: 4226.89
